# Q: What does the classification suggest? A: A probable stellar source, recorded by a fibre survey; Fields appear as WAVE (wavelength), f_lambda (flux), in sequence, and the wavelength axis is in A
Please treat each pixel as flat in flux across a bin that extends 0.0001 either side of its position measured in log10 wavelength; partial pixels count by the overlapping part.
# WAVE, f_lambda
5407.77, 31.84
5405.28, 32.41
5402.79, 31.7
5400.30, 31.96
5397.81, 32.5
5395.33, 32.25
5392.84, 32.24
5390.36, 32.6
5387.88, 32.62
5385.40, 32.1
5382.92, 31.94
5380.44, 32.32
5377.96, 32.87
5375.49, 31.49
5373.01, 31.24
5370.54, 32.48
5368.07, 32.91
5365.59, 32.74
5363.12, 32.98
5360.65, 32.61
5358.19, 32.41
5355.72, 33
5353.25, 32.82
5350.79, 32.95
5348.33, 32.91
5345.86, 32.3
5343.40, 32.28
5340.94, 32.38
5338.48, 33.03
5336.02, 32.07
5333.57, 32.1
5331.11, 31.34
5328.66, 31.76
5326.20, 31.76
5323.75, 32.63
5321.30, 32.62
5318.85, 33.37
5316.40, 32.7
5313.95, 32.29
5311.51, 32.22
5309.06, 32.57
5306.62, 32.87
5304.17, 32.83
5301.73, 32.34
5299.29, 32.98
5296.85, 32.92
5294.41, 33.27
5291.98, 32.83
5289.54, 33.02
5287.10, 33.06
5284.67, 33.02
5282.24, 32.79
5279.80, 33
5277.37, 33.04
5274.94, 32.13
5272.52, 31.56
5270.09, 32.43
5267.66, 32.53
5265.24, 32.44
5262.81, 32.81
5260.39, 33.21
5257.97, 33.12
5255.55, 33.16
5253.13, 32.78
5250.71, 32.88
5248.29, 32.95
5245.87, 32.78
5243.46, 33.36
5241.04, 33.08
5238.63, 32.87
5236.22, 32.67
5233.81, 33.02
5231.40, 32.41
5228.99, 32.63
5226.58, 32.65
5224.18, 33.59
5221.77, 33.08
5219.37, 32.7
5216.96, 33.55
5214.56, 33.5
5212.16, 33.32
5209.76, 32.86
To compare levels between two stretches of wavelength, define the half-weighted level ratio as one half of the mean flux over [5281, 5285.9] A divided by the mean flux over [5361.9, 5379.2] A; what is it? 0.508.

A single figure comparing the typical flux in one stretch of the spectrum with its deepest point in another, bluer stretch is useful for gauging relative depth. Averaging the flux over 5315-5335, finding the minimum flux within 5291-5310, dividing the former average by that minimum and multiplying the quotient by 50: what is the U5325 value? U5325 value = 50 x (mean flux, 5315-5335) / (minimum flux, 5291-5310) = 49.91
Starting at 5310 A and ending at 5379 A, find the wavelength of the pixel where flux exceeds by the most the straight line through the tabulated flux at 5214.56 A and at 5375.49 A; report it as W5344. 5377.96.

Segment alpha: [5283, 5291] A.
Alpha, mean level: 33.0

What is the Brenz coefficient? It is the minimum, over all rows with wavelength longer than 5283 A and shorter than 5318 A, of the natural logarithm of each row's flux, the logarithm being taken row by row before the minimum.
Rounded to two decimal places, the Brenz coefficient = 3.47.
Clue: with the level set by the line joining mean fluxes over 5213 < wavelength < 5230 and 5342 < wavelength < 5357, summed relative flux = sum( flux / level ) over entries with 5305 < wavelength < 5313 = 3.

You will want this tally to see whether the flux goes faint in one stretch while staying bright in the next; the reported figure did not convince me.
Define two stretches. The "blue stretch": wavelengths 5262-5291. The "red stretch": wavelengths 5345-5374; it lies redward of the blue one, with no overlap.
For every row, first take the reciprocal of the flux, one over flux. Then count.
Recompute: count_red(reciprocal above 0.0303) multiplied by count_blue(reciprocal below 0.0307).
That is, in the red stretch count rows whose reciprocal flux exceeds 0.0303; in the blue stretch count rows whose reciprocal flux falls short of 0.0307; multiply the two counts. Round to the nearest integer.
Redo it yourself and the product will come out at 84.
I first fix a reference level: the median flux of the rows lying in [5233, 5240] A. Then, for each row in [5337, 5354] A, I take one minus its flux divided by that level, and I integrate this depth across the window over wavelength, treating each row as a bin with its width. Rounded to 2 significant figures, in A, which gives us 0.11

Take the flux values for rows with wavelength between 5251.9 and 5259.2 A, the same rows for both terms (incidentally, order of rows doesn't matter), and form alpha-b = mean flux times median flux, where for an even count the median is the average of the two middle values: 1094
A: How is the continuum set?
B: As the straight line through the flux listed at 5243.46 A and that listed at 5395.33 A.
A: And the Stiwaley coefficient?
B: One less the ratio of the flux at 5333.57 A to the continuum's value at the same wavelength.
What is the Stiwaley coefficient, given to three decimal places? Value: 0.018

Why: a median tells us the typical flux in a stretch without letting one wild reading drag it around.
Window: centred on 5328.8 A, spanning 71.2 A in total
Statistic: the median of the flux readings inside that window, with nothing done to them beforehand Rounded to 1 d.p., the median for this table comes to 32.6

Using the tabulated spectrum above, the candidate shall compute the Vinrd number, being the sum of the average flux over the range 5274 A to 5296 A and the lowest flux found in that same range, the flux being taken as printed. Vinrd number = 65.0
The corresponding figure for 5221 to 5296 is 64.4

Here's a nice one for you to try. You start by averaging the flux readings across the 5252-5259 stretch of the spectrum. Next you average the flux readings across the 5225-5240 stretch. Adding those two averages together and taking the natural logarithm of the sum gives 4.186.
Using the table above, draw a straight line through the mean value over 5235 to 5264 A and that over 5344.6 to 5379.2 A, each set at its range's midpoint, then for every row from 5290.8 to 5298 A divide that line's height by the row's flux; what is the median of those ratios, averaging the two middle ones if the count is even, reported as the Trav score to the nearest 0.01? 1.00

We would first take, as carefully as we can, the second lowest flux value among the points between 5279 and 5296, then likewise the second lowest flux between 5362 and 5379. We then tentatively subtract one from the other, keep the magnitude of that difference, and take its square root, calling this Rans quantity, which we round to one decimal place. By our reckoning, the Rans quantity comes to 1.2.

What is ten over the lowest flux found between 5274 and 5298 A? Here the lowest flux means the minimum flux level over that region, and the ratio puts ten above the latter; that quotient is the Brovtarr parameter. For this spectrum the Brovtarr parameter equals 0.311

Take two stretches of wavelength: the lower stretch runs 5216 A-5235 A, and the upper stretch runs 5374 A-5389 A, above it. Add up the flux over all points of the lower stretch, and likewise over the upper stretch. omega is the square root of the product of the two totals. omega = 226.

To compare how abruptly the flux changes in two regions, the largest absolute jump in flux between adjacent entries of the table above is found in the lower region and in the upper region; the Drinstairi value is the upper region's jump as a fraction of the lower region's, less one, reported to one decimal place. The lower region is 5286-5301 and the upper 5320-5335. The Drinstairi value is 1.0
